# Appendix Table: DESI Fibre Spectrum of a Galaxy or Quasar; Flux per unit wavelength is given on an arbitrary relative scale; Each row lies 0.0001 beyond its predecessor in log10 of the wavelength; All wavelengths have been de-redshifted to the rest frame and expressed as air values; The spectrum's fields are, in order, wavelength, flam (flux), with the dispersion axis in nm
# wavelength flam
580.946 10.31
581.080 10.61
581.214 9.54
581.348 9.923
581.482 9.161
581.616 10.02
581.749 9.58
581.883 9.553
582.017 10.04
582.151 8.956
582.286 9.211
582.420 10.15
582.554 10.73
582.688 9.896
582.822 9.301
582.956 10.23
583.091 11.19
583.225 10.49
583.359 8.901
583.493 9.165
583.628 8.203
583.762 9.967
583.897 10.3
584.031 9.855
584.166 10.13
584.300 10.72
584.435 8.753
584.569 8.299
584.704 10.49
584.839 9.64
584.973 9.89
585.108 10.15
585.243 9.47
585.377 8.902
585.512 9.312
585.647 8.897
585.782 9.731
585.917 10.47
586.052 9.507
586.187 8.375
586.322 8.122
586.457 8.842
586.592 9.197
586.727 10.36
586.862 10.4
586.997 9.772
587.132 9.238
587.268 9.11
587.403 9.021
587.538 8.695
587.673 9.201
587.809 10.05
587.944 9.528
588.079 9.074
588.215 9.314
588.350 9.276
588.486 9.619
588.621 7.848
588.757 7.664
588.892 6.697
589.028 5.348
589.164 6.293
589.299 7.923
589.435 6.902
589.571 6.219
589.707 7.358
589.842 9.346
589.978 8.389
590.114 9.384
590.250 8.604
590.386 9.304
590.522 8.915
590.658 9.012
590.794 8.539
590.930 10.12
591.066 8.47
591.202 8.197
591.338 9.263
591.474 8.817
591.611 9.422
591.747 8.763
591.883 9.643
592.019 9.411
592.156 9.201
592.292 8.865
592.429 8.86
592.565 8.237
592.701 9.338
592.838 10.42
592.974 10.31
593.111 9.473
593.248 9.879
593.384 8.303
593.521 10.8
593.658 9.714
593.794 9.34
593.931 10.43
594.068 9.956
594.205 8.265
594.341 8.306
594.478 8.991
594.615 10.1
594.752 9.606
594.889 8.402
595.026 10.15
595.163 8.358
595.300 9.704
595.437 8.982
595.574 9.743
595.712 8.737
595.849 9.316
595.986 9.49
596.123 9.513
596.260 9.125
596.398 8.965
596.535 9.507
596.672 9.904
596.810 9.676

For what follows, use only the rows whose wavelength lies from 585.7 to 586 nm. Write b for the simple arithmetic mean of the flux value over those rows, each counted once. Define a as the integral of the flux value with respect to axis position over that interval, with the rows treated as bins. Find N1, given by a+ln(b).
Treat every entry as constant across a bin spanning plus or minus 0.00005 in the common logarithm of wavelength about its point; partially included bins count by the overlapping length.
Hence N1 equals 5.3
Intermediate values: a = 3.0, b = 10.1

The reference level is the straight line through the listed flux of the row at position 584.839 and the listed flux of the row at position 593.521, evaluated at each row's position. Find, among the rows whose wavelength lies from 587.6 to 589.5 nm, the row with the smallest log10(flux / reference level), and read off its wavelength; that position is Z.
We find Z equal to 589.028 nm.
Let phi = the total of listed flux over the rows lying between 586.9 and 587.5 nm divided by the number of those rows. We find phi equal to 9.29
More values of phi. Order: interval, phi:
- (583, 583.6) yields 9.94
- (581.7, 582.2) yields 9.53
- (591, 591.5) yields 8.69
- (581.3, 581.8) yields 9.67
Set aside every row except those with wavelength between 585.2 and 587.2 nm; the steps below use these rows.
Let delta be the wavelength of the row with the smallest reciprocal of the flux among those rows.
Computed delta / 585.917 nm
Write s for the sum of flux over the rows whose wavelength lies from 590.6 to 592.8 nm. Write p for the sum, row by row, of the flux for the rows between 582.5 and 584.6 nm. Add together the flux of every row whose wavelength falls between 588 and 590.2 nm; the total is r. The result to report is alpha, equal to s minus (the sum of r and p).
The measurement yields -139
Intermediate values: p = 156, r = 127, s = 144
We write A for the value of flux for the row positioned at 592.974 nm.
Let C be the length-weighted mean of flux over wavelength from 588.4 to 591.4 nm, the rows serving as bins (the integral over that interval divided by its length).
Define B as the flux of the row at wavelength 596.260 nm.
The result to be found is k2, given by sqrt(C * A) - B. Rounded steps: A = 10.31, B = 9.125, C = 8.2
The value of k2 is 0.0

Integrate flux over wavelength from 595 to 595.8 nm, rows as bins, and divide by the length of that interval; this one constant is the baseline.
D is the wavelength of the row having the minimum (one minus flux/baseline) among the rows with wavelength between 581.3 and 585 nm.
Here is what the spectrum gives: 583.091 nm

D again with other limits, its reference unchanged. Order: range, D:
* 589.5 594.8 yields 593.521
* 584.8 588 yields 585.917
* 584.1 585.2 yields 584.300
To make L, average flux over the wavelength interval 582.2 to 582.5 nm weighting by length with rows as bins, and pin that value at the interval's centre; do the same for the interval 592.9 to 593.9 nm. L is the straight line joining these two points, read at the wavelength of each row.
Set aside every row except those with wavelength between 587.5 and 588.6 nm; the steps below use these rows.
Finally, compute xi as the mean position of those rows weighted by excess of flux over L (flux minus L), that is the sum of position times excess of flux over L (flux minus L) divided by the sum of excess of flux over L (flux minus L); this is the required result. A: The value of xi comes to 587.91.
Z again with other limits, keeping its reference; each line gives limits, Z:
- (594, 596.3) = 595.163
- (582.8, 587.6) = 586.322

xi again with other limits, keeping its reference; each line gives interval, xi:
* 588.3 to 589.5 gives 589.03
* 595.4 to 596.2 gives 595.72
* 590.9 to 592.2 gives 591.49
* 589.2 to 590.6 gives 589.71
